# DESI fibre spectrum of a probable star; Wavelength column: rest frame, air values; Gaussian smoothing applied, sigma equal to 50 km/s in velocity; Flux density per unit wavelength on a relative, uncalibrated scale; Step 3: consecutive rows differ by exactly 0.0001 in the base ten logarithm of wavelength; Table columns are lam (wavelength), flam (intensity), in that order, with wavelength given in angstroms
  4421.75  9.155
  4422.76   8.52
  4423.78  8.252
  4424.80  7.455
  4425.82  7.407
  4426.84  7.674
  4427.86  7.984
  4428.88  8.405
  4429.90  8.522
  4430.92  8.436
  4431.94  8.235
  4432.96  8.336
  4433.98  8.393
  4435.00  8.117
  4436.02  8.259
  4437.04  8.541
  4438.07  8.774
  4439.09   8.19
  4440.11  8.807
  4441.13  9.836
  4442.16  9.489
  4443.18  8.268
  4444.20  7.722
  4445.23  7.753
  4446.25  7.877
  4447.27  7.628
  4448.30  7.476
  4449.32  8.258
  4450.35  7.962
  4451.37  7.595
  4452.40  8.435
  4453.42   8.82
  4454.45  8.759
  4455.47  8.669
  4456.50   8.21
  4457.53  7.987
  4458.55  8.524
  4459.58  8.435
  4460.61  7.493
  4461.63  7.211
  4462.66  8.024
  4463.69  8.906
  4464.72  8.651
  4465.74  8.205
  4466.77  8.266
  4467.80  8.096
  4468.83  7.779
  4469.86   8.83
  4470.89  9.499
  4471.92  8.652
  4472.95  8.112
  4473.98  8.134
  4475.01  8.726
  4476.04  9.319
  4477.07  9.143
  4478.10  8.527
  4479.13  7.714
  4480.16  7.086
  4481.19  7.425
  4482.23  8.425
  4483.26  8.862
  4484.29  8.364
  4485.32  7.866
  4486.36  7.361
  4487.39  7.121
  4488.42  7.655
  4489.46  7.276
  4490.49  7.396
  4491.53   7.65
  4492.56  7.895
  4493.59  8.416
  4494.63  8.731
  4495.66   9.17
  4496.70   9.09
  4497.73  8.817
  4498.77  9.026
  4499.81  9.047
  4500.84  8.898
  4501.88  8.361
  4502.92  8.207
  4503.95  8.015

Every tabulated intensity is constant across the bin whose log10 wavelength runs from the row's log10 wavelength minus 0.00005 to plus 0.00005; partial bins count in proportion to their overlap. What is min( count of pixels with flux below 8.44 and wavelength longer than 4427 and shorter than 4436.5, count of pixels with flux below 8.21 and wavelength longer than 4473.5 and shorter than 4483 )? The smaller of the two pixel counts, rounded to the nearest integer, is 4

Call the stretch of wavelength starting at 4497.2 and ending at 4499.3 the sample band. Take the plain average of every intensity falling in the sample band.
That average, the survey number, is 8.9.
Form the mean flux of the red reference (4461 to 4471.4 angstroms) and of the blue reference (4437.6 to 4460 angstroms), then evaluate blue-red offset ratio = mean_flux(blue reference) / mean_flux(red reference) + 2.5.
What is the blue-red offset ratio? 3.50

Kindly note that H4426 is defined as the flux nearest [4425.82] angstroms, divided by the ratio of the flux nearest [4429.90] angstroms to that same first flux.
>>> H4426 6.4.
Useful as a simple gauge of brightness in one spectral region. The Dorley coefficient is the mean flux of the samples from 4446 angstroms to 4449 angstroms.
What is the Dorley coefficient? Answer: 7.7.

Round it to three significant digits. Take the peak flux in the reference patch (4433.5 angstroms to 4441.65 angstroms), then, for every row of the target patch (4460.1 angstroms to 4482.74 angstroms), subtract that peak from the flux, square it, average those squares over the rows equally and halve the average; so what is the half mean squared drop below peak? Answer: 1.42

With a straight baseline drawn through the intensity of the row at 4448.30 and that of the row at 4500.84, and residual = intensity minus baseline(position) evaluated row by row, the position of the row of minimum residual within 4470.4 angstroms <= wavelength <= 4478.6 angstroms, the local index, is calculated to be 4473.98 angstroms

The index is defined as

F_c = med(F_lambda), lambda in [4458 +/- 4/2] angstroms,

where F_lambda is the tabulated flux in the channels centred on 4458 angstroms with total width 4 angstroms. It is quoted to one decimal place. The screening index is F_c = 8.3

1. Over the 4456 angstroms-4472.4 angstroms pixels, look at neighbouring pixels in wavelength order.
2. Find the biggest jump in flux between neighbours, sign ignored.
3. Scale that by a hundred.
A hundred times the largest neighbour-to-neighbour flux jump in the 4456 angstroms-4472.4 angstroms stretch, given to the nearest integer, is 105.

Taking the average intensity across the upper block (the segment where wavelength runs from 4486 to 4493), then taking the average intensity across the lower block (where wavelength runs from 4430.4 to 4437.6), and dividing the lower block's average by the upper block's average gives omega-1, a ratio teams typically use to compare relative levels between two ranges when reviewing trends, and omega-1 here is 1.11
